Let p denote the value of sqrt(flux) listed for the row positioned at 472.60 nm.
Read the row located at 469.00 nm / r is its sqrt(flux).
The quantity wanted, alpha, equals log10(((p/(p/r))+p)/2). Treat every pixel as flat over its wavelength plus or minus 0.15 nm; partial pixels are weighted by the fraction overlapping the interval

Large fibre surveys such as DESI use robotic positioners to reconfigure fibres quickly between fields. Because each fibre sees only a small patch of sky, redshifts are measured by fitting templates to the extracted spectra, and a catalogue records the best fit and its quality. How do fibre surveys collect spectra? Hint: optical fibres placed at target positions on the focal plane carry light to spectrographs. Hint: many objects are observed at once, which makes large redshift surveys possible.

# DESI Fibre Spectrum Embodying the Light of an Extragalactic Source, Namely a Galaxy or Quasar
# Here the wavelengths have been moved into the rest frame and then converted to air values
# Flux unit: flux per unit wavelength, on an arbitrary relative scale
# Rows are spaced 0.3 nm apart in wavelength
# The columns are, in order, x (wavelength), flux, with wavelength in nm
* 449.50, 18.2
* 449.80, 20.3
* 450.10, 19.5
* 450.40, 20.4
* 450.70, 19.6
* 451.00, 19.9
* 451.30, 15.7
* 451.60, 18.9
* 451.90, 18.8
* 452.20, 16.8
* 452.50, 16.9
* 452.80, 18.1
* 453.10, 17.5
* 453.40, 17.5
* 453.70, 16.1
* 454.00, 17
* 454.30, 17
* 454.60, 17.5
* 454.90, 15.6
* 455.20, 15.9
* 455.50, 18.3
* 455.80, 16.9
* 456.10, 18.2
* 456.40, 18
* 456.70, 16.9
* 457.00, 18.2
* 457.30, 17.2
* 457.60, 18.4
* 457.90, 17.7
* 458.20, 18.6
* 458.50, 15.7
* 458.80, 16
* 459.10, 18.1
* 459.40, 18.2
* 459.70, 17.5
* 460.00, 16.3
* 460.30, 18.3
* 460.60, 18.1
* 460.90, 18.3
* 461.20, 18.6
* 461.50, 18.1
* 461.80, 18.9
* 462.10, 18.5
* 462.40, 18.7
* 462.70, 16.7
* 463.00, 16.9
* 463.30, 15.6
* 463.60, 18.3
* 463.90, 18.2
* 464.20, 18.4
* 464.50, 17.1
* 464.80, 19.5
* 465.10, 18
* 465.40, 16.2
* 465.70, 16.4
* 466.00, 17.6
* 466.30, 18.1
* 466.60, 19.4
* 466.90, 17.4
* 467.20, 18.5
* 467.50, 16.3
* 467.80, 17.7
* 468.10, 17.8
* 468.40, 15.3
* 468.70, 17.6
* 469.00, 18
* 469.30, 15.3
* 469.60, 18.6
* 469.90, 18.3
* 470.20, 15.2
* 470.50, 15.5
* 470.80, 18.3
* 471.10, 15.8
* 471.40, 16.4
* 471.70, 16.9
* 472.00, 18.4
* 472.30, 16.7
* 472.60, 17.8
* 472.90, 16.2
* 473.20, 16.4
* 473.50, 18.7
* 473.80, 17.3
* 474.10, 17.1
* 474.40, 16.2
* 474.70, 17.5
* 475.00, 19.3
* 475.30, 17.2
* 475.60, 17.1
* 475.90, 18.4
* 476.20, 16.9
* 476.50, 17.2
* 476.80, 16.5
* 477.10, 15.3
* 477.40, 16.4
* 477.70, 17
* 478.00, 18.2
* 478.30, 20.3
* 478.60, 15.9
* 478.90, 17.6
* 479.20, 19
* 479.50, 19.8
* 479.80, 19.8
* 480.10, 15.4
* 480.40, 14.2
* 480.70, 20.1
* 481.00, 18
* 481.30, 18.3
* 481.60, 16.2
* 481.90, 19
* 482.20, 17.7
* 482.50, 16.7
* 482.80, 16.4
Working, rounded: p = 4.22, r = 4.24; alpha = 0.626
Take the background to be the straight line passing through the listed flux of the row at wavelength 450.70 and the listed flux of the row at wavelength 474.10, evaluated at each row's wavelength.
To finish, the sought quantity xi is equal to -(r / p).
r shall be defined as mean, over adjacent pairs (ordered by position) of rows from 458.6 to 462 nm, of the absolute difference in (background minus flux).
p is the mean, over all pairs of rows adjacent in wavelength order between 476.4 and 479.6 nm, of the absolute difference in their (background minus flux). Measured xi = -0.5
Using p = 1.53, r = 0.8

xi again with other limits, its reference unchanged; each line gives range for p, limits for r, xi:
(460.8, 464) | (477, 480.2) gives -2.1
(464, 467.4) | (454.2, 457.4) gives -0.9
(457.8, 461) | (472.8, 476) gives -1.1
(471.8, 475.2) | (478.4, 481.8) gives -1.6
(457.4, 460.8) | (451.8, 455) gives -0.8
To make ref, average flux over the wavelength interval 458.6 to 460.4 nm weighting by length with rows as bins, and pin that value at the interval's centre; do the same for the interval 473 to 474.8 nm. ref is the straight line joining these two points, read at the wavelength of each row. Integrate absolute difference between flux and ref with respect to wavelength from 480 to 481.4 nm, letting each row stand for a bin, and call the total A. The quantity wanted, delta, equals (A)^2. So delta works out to 7.7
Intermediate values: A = 2.8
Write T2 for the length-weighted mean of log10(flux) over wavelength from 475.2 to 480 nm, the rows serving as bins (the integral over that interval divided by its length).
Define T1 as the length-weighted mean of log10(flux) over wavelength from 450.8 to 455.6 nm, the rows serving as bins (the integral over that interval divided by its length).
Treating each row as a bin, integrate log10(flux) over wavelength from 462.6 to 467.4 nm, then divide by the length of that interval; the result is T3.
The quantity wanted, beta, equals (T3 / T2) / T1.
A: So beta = 0.808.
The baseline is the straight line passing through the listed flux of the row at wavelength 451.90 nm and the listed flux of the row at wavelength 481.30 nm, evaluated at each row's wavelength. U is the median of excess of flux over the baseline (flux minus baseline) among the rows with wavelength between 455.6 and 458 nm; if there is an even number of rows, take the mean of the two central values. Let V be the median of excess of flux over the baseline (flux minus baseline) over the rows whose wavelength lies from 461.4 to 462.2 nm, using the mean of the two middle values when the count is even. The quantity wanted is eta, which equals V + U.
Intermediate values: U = -0.9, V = -0.1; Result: -1.0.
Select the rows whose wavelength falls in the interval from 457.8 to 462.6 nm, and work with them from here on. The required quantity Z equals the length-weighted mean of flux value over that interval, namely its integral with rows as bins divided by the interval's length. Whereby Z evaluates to 17.8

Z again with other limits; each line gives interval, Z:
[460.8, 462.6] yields 18.5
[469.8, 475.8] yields 17.1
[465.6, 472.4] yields 17.2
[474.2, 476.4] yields 17.5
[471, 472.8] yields 17.0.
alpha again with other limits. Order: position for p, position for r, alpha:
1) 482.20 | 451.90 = 0.631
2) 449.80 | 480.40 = 0.617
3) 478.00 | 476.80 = 0.620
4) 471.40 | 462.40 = 0.622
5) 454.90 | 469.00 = 0.612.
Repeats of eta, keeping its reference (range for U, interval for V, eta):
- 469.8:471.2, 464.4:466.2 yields -3.9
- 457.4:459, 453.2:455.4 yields -2.8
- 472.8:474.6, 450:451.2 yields -0.7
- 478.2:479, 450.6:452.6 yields -0.7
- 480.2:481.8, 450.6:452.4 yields -0.3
